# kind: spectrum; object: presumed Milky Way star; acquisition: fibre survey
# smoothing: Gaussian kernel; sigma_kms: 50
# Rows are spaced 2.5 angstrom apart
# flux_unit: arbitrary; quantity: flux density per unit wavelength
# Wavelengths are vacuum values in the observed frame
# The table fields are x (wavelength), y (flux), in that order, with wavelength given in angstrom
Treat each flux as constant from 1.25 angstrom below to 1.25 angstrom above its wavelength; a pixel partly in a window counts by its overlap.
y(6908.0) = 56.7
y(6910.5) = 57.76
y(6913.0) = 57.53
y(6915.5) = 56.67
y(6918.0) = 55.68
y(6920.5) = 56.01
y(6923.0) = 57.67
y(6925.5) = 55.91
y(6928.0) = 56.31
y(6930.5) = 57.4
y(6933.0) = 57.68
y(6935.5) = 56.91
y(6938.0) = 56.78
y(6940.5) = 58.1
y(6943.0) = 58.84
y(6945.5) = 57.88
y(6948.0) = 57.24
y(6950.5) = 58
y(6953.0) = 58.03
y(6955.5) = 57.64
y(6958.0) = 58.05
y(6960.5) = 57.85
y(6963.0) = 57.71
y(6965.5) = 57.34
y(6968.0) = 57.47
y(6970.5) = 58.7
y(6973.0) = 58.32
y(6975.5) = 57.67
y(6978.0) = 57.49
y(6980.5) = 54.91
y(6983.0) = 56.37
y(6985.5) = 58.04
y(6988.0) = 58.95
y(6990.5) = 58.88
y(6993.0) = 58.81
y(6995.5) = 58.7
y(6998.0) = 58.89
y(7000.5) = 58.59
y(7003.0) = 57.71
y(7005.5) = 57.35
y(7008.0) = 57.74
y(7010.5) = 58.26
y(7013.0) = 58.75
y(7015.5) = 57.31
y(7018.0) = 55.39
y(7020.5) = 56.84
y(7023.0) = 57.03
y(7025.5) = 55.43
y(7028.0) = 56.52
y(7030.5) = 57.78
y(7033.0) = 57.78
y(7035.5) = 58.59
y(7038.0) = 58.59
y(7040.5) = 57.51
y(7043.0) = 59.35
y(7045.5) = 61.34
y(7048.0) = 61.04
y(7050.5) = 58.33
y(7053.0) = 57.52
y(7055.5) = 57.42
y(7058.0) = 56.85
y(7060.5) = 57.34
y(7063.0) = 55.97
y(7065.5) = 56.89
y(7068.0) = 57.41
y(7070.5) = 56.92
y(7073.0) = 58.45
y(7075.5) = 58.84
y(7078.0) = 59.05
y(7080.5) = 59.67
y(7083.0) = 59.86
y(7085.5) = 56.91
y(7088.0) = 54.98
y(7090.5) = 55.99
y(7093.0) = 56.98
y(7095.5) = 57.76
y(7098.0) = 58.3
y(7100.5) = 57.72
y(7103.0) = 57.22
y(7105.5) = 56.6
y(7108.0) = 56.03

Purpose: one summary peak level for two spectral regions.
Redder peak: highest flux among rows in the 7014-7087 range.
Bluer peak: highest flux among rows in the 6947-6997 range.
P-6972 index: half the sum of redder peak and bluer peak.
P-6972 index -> 60.1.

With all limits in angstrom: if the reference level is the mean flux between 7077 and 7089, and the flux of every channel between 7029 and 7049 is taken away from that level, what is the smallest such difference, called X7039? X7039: -3.2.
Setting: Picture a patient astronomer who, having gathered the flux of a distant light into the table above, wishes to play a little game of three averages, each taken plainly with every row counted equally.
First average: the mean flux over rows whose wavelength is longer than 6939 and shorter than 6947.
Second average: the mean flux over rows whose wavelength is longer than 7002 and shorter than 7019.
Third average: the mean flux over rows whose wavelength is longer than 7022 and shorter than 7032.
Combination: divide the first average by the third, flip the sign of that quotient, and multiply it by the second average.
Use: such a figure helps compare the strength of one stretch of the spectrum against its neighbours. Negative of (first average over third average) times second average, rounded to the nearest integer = -59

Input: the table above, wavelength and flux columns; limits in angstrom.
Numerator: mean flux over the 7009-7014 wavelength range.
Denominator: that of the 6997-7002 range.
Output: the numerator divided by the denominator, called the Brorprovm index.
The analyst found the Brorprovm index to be 0.996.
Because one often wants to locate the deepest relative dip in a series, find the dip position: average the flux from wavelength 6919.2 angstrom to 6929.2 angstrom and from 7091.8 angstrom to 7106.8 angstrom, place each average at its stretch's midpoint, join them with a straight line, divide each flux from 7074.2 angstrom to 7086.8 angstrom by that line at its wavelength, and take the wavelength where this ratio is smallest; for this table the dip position 7085.5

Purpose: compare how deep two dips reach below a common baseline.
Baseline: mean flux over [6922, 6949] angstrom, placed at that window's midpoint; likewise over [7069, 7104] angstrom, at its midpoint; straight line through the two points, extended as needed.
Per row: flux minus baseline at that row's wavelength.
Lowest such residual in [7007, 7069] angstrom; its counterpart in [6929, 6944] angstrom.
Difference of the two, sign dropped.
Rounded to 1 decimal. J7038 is 1.6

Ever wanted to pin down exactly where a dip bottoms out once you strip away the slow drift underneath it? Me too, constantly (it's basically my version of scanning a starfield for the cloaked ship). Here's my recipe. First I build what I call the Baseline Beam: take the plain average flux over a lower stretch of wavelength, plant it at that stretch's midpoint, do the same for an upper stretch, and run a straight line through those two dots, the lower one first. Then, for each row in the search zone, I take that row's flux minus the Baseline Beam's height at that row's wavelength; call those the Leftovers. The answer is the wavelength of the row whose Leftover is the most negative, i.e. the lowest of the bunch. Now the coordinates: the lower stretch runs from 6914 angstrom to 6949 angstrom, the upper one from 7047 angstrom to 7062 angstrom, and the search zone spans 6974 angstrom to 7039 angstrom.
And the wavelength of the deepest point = 6980.5 angstrom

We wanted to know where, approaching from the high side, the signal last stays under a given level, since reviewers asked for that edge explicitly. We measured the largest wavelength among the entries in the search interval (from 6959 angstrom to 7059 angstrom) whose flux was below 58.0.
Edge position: 7058.0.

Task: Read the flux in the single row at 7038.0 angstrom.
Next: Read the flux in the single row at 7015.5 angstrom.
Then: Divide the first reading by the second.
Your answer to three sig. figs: 1.02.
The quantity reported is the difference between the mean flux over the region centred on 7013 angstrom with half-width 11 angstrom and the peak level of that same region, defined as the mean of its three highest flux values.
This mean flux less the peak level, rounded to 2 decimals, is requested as -0.87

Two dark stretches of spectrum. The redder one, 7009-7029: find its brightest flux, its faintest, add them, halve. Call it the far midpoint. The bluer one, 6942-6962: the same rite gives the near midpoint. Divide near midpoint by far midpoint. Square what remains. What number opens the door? 1.03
